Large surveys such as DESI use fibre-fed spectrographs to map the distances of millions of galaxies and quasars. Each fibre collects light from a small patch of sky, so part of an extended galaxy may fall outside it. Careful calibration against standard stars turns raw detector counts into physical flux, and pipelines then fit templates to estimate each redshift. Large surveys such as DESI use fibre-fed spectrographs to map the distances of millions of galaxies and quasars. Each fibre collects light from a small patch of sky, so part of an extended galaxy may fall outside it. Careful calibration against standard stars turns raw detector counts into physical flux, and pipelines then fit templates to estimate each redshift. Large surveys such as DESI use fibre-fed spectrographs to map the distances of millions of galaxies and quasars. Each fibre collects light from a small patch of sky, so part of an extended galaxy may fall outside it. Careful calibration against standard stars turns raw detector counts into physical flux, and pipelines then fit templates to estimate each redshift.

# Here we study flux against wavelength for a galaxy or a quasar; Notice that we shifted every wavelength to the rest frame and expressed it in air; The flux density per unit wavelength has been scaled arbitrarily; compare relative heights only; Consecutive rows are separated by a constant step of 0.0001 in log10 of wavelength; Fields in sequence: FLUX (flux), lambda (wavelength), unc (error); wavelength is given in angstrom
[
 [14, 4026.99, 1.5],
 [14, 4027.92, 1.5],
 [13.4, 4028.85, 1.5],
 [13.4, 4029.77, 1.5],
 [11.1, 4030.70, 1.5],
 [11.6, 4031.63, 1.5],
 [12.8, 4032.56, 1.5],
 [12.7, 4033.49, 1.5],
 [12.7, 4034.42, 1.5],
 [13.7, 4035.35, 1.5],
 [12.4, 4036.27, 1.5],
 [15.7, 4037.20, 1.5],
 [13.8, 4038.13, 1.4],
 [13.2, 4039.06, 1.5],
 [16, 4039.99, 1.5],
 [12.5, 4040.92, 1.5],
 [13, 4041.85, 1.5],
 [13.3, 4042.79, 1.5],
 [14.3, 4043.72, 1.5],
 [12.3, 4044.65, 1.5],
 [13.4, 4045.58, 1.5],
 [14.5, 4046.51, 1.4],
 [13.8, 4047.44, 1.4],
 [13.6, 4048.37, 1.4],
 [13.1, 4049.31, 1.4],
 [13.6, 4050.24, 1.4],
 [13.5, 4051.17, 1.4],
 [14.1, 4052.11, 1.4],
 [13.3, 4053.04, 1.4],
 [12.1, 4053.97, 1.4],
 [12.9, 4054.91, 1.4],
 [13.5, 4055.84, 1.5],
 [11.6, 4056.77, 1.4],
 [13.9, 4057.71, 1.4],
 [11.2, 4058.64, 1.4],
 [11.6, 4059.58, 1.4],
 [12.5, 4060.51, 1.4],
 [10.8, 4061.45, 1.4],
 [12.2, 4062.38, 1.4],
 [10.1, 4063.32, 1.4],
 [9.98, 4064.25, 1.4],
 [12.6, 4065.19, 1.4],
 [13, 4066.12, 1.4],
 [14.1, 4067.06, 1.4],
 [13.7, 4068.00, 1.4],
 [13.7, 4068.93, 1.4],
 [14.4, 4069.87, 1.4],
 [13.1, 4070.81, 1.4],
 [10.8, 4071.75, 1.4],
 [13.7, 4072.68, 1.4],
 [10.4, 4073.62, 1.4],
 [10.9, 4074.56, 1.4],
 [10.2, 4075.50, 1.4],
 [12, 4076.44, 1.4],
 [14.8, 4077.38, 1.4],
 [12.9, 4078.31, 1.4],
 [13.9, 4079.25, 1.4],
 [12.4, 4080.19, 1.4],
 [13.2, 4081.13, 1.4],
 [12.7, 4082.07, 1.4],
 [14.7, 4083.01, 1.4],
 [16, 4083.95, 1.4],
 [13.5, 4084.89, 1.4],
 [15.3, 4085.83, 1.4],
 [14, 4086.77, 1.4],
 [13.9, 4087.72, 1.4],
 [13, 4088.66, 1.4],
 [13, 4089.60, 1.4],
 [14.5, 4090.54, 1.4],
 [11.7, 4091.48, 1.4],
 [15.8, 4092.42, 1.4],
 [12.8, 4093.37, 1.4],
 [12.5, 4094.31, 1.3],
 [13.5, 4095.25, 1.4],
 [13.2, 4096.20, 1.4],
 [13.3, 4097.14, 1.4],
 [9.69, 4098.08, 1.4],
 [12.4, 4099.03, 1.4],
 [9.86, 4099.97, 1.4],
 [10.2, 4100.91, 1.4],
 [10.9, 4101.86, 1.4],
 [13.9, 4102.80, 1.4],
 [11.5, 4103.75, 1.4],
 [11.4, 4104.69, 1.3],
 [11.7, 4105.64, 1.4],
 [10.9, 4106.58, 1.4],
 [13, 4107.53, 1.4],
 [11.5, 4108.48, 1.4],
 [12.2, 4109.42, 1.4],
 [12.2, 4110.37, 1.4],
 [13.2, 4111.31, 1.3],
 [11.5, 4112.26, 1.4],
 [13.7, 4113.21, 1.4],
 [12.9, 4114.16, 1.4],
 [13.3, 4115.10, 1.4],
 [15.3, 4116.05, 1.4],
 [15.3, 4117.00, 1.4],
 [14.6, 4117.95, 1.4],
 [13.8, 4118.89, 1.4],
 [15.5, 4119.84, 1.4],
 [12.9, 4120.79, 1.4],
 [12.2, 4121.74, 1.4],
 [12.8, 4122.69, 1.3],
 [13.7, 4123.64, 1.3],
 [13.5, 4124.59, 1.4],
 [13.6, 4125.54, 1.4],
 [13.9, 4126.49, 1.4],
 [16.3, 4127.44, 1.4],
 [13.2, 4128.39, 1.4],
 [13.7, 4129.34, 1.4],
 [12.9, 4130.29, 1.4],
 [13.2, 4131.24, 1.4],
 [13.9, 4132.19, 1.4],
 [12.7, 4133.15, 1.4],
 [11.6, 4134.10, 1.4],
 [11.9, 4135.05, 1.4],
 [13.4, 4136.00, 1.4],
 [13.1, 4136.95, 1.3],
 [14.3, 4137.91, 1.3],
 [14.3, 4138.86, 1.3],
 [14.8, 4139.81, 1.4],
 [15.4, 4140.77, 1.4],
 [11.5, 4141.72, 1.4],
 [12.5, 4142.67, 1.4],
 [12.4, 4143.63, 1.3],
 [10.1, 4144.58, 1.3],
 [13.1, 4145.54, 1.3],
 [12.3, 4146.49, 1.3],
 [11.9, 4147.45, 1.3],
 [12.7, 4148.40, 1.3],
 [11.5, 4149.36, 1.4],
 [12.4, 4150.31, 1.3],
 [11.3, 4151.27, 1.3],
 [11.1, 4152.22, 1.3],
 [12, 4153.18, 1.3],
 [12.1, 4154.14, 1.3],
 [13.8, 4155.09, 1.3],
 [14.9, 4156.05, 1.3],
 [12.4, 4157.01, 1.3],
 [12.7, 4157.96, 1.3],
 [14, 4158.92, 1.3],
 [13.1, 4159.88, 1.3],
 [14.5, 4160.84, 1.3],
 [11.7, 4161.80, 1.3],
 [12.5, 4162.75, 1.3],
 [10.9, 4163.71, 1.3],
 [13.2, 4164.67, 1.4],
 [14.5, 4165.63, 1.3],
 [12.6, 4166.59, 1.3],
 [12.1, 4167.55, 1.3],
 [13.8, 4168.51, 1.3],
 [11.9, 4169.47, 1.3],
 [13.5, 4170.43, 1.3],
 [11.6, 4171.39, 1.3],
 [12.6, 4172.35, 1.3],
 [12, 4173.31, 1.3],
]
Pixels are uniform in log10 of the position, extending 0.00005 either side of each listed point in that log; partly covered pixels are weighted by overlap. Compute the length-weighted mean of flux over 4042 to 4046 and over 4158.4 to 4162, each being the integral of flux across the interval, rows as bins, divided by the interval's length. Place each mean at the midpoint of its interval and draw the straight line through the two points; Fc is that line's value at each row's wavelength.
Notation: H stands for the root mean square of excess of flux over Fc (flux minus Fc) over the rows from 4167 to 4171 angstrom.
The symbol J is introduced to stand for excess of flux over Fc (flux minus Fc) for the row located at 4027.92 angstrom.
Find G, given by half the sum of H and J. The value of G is 0.9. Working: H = 1.03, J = 0.7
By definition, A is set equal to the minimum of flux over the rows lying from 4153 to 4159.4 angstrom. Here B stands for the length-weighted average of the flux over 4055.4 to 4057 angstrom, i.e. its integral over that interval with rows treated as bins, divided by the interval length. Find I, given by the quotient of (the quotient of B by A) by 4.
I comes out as 0.265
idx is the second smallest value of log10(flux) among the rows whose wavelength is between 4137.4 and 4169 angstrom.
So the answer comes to 1.04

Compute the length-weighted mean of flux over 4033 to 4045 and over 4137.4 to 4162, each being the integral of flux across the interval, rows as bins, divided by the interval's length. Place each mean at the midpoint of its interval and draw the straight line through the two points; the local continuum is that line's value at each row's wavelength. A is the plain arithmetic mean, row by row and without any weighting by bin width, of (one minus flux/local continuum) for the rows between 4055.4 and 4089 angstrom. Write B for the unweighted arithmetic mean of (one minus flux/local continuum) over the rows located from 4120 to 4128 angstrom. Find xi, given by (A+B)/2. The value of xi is -0.01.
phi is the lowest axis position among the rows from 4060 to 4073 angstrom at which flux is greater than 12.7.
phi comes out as 4066.12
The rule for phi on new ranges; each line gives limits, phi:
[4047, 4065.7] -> 4047.44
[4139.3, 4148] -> 4139.81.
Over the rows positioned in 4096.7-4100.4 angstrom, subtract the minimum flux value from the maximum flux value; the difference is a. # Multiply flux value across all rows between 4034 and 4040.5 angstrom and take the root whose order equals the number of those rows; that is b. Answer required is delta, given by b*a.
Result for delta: 50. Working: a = 3.6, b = 13.87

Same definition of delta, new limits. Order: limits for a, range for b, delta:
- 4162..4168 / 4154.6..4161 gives 49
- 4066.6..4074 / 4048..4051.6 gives 54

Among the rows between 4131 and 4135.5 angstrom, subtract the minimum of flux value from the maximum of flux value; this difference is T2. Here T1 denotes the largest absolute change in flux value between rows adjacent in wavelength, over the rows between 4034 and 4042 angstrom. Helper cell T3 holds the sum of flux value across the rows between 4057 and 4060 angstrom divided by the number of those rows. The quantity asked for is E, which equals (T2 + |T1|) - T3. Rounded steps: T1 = 3.5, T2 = 2.3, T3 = 12.2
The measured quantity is -6.4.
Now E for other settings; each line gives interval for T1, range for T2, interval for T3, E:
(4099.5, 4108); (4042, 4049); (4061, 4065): -5.6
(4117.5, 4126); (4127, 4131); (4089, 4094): -7.6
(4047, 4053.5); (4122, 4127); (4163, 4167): -10.9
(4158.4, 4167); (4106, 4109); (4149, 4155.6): -7.1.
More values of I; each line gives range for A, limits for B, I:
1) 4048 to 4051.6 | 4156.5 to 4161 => 0.253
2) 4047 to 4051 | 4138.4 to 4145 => 0.249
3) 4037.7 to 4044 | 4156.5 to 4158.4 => 0.252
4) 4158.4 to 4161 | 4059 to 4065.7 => 0.218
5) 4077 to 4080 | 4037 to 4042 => 0.272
